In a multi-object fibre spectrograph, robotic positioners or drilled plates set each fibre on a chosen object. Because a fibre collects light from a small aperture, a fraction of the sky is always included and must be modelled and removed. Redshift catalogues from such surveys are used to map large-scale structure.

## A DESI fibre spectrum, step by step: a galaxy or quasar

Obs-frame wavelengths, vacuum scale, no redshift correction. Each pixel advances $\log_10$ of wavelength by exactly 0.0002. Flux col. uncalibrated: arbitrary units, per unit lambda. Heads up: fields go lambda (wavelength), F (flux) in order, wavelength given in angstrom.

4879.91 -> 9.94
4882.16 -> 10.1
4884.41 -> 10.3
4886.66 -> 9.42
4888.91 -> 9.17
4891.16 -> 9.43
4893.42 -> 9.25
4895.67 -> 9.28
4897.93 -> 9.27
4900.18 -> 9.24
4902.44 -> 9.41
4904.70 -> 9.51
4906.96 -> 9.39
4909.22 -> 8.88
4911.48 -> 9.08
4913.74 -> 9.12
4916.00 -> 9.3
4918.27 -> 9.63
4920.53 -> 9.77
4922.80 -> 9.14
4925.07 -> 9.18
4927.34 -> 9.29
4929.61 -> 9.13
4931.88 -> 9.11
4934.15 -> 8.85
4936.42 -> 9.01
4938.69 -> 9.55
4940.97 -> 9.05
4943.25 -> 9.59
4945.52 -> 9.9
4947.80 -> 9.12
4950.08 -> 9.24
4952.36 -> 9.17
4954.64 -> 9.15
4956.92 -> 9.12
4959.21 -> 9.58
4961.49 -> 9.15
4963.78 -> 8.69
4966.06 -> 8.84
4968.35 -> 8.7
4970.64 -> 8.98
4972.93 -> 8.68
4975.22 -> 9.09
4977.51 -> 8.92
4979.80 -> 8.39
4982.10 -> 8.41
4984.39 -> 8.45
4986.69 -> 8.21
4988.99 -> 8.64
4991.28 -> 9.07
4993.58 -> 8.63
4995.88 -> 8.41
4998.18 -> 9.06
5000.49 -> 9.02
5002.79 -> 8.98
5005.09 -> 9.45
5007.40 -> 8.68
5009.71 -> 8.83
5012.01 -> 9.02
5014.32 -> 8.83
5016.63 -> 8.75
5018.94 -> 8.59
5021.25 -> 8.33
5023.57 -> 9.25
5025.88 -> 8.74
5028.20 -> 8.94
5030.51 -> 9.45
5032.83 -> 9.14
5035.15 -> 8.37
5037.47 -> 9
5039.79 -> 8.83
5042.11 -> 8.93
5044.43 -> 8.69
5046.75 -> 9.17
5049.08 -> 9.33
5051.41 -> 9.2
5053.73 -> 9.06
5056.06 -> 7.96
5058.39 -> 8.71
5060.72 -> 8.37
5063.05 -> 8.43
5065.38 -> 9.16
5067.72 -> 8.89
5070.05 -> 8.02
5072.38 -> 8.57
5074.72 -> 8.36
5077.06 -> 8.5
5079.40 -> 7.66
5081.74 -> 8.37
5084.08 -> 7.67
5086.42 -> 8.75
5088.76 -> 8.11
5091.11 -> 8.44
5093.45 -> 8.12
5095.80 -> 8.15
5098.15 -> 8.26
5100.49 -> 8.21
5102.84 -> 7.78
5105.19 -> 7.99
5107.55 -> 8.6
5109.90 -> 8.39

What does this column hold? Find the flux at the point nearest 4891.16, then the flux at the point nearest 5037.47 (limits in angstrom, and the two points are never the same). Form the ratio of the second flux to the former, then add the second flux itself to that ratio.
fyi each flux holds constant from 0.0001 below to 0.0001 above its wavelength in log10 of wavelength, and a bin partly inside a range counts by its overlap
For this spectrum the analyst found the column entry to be 9.95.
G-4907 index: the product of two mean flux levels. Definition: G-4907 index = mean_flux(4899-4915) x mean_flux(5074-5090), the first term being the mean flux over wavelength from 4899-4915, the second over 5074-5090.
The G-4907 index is 75.7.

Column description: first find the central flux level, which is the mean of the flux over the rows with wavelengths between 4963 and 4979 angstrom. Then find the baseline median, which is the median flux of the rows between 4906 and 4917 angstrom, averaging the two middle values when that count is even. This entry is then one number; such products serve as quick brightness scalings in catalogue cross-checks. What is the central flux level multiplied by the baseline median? 81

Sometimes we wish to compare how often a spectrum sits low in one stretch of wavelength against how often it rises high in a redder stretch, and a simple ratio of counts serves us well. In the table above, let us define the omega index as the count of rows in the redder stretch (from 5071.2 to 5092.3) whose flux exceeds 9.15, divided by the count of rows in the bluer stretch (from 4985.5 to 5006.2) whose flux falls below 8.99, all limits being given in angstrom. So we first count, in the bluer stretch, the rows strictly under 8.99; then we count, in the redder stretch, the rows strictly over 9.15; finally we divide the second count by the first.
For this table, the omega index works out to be 0.0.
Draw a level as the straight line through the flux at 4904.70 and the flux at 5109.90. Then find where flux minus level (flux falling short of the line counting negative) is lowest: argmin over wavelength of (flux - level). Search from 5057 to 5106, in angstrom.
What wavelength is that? 5079.40 angstrom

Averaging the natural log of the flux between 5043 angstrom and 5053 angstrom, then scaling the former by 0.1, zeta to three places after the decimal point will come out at 0.221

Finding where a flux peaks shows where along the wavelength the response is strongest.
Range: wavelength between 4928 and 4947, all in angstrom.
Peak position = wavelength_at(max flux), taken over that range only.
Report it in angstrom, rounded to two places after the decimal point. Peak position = 4945.52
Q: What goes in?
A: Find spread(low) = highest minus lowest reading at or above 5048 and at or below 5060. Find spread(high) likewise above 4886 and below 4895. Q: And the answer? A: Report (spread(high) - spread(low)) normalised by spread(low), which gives -0.81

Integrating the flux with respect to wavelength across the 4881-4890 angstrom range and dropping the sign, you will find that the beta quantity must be 87.7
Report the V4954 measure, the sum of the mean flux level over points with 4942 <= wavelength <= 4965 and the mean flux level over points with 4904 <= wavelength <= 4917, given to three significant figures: 18.5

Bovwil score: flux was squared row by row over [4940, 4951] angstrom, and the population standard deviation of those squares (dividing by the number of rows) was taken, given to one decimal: 6.1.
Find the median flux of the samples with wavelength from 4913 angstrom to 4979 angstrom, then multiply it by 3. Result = 27.4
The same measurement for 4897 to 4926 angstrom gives 27.8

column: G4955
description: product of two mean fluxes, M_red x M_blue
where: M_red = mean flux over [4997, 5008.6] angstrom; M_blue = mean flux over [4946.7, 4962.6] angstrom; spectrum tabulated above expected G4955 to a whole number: 83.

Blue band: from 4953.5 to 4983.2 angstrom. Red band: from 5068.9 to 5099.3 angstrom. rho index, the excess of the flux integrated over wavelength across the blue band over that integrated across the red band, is 14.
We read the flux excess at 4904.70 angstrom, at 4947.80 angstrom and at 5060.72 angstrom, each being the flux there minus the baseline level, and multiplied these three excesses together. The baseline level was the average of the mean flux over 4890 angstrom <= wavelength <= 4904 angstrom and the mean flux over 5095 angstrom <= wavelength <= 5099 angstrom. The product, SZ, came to -0.11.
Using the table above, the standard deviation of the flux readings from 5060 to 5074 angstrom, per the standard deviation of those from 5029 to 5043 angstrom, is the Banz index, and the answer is 1.13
